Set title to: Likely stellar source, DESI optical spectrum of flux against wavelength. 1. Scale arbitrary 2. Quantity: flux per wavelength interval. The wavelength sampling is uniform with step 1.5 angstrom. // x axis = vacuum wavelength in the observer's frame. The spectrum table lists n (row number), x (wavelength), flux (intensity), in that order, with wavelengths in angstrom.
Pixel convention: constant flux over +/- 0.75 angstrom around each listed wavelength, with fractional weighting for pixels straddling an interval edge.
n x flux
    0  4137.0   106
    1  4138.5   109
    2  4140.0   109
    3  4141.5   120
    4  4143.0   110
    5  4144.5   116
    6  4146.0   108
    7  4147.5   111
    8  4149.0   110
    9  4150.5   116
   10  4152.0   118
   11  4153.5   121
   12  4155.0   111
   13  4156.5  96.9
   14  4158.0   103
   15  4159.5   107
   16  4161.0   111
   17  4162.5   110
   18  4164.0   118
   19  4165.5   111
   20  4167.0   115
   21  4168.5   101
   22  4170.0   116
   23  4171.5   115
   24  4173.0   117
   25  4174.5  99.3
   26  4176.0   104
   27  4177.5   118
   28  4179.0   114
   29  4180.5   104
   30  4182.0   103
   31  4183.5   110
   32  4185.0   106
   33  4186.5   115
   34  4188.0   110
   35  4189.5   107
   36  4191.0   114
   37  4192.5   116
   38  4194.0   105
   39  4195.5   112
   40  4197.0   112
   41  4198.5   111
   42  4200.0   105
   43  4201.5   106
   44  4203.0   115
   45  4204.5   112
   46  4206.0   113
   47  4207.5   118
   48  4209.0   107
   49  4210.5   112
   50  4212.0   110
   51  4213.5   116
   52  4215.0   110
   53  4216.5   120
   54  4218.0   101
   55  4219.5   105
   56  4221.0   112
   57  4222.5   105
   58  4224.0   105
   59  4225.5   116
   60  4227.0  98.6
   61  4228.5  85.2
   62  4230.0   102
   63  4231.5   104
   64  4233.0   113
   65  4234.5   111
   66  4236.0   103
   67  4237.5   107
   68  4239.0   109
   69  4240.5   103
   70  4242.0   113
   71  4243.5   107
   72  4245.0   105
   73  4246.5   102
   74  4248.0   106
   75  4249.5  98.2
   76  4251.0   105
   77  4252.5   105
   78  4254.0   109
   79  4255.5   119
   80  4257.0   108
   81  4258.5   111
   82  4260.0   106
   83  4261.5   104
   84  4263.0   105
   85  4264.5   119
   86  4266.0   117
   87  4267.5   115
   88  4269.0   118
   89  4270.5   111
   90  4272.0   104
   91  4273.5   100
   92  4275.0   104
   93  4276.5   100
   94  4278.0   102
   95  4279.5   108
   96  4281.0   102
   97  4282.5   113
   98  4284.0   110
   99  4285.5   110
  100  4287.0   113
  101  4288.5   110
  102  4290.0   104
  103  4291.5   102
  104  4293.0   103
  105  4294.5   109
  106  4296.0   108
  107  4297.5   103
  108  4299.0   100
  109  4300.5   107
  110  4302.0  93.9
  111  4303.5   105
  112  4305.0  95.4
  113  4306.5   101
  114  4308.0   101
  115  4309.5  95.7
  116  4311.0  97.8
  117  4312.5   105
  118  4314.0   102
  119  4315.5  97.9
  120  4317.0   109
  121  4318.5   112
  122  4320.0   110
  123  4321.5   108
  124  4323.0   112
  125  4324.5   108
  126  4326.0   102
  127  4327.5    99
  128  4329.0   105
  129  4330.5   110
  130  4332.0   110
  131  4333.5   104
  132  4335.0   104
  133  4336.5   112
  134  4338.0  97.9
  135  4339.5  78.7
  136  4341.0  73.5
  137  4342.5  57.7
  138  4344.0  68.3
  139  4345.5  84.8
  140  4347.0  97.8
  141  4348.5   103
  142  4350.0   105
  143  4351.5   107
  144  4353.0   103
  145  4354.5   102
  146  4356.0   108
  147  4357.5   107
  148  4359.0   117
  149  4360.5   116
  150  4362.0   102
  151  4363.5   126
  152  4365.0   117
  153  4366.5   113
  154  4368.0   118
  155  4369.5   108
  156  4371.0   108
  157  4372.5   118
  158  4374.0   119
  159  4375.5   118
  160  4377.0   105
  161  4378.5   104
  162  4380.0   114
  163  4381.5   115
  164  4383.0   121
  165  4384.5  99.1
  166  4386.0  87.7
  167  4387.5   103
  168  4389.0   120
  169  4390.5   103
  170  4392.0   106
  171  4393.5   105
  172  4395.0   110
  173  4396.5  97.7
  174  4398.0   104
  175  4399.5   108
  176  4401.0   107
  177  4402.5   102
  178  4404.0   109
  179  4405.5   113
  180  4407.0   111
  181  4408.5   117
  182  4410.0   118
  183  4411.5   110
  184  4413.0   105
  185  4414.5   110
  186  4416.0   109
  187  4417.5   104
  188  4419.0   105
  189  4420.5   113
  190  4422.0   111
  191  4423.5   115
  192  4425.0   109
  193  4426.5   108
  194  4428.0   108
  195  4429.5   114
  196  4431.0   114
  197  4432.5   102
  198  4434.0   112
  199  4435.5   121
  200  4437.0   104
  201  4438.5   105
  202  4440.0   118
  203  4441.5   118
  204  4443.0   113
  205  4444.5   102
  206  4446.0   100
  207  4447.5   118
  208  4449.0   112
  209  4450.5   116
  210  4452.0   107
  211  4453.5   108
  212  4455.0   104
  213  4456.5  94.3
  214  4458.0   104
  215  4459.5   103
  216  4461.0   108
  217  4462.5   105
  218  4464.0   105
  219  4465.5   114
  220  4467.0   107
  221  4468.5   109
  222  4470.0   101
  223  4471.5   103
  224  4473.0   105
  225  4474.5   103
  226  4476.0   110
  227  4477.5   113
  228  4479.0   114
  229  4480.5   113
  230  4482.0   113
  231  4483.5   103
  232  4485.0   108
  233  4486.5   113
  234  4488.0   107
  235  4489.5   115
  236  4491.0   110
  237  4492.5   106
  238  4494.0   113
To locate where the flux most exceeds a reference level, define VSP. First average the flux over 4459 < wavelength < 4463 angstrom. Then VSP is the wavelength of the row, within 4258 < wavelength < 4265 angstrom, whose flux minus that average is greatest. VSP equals 4264.5 angstrom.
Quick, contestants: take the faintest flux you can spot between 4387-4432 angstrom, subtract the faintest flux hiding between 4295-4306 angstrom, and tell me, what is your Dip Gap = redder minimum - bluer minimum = 4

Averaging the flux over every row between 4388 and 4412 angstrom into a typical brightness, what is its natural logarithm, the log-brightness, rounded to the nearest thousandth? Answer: 4.689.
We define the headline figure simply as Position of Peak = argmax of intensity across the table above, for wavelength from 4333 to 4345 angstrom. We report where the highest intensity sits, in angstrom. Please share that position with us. 4336.5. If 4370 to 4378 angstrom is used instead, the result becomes 4374.0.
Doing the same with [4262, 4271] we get 4264.5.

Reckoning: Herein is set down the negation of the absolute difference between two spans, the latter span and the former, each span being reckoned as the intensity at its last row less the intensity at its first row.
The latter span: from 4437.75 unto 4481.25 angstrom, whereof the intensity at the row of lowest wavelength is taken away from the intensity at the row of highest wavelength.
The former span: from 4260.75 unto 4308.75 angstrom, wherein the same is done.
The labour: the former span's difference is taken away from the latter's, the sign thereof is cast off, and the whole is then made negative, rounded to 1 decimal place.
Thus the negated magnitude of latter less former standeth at -11.0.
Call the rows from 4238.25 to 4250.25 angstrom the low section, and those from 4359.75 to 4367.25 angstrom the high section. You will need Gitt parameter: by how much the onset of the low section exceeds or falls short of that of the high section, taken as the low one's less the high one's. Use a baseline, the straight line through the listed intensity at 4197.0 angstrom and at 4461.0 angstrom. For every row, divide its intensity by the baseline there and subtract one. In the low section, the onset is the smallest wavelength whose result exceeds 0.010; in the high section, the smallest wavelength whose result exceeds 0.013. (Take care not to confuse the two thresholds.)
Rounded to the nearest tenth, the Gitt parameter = -118.5 angstrom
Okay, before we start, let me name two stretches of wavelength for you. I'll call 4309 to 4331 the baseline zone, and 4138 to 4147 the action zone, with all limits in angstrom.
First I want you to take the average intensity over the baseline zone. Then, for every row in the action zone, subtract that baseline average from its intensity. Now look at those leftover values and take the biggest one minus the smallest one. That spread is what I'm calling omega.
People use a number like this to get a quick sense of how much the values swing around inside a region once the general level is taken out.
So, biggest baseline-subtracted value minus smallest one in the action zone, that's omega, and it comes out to 12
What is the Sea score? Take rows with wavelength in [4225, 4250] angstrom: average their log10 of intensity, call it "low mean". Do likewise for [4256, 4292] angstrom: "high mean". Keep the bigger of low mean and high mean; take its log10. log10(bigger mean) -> 0.308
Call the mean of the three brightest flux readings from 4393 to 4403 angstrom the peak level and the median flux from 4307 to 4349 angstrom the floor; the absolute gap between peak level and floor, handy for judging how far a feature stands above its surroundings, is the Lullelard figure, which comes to 5.8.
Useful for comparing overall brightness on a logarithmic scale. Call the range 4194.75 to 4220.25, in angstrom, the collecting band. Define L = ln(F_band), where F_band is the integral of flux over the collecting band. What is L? 7.95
